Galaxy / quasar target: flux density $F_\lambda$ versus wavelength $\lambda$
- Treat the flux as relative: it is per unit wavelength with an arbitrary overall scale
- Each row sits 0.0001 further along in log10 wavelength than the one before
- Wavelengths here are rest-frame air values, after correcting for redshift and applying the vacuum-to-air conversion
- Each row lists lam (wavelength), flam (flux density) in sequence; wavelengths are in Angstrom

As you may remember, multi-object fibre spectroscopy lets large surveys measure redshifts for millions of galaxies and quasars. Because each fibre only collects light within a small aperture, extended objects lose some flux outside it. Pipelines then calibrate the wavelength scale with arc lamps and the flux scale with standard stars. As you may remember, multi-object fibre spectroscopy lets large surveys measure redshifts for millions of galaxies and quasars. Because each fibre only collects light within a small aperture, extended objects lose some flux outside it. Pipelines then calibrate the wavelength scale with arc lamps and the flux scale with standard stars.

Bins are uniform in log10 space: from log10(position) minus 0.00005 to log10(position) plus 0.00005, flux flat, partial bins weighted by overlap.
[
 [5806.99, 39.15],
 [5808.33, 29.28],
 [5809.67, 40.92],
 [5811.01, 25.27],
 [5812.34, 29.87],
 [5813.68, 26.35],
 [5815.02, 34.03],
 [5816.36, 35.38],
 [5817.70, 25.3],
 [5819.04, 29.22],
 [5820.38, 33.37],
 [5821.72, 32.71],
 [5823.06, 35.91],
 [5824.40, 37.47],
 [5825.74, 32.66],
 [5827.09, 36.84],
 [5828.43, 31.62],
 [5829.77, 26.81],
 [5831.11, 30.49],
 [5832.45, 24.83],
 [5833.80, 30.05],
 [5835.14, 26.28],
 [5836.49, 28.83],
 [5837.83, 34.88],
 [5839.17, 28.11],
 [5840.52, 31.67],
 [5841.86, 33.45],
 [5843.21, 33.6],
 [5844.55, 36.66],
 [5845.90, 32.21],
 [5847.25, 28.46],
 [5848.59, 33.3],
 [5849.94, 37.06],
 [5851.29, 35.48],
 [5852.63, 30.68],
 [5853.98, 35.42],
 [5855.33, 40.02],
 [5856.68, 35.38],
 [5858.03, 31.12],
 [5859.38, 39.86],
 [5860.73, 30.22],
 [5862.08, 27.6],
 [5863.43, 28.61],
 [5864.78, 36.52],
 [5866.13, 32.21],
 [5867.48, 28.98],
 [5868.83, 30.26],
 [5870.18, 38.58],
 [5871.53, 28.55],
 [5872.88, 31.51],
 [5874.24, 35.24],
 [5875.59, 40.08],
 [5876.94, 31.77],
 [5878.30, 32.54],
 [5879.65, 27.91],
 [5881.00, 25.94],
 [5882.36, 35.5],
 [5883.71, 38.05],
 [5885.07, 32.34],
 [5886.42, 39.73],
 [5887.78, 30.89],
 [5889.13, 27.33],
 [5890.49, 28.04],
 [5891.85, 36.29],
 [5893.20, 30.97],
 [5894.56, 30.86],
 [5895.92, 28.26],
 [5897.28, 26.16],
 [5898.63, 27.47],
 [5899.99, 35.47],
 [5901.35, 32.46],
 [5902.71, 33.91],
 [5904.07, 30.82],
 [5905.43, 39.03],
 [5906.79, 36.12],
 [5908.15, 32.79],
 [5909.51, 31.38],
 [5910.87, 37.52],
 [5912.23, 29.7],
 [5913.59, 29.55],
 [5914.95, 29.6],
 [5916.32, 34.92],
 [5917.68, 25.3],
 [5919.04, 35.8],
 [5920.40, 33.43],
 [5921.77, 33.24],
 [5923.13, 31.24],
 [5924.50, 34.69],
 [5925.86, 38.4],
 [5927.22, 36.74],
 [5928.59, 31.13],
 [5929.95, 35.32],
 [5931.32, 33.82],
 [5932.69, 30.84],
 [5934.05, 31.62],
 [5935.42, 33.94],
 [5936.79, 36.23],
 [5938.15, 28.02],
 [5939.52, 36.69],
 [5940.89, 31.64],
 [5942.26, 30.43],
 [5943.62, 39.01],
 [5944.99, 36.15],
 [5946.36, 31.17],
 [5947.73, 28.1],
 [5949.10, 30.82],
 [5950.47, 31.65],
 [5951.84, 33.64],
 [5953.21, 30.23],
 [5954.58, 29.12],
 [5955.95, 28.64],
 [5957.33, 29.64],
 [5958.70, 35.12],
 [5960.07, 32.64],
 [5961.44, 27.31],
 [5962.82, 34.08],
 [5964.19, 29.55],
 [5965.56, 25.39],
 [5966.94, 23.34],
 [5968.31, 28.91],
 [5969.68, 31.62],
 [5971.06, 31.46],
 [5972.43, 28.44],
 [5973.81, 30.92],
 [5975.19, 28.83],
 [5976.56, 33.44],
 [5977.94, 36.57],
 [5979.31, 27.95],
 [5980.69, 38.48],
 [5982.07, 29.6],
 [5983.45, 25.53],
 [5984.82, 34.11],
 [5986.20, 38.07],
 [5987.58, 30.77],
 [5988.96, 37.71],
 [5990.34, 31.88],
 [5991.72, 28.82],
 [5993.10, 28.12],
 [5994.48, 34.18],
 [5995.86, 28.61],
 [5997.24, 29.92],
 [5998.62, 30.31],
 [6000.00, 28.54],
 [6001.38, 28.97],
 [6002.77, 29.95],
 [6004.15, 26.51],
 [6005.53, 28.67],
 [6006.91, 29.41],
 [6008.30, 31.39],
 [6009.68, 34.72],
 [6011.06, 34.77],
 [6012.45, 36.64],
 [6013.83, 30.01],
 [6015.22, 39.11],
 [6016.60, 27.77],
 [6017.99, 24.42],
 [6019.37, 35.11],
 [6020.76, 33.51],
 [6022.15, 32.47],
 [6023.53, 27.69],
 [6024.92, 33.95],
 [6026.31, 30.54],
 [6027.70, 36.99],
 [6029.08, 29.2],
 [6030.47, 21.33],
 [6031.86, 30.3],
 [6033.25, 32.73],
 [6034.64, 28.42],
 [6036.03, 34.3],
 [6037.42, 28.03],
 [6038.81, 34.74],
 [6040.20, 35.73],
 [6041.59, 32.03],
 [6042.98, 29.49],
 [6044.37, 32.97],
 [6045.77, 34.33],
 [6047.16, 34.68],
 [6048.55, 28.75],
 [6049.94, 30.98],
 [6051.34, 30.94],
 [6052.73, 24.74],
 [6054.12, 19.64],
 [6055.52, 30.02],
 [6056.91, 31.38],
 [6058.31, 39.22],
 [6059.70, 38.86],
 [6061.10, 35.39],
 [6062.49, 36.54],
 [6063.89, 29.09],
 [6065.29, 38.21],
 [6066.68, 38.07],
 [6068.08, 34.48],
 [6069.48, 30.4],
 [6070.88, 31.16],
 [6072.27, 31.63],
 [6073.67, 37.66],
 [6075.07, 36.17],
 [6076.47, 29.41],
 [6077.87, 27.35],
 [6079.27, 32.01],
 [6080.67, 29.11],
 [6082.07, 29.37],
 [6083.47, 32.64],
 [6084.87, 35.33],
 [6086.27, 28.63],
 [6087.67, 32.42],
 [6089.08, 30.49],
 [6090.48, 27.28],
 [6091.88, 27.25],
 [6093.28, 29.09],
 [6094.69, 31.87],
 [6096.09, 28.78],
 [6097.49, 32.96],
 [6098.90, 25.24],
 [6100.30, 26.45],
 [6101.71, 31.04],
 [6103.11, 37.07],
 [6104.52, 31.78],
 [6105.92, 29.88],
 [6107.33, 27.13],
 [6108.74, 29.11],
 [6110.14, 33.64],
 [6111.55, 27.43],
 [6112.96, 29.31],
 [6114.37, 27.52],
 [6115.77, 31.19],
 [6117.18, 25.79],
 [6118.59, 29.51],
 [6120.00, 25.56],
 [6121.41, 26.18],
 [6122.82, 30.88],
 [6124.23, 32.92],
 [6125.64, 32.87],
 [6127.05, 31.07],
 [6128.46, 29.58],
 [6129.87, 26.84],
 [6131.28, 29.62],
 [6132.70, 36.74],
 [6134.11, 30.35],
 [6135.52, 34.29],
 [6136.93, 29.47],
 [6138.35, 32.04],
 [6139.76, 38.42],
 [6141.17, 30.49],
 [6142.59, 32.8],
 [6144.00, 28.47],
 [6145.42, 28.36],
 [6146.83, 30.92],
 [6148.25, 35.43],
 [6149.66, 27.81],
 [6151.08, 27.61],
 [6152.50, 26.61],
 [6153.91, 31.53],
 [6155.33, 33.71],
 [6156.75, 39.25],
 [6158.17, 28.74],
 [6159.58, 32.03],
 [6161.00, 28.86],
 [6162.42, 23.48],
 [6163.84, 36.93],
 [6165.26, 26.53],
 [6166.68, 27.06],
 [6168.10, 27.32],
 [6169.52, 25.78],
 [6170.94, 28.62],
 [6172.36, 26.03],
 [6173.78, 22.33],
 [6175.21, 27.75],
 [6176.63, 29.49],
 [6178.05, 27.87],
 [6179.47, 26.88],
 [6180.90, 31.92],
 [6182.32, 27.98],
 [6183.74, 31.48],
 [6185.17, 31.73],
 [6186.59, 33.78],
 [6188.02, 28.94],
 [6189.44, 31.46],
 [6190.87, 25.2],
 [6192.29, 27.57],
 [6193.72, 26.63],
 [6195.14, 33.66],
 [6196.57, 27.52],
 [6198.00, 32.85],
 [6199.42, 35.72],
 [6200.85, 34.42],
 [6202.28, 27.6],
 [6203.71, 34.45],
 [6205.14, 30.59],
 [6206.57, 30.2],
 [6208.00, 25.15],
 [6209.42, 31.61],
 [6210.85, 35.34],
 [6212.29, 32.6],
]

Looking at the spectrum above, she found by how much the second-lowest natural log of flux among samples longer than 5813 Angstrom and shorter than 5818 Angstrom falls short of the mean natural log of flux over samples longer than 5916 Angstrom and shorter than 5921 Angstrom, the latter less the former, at 0.20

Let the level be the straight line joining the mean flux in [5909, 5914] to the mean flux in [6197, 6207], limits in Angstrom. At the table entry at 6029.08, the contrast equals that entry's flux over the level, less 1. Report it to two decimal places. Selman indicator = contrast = -0.09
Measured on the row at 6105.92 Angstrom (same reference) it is -0.07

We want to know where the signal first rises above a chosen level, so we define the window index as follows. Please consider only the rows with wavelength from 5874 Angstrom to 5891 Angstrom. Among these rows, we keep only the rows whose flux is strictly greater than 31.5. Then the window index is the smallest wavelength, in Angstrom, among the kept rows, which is 5874.24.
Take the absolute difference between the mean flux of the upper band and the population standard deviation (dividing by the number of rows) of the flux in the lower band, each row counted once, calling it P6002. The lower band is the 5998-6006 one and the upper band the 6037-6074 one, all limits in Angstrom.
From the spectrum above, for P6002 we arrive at 31.3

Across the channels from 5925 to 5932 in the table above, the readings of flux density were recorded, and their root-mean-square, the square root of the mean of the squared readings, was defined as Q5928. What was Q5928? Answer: 35.2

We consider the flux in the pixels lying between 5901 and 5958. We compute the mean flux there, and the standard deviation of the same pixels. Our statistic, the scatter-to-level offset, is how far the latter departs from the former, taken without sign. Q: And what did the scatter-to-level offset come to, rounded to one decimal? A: 29.5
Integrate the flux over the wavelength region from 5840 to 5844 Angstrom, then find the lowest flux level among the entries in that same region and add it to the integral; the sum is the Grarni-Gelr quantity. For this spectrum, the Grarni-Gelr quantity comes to 164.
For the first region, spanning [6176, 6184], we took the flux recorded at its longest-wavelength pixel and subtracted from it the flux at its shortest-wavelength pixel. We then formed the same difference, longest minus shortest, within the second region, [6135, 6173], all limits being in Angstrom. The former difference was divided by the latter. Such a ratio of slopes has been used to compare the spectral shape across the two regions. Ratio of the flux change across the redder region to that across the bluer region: 0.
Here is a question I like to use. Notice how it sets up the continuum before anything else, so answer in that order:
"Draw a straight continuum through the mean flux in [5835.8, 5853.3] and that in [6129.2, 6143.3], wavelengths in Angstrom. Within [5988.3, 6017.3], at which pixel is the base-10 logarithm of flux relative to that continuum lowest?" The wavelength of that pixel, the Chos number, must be 6004.15 Angstrom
